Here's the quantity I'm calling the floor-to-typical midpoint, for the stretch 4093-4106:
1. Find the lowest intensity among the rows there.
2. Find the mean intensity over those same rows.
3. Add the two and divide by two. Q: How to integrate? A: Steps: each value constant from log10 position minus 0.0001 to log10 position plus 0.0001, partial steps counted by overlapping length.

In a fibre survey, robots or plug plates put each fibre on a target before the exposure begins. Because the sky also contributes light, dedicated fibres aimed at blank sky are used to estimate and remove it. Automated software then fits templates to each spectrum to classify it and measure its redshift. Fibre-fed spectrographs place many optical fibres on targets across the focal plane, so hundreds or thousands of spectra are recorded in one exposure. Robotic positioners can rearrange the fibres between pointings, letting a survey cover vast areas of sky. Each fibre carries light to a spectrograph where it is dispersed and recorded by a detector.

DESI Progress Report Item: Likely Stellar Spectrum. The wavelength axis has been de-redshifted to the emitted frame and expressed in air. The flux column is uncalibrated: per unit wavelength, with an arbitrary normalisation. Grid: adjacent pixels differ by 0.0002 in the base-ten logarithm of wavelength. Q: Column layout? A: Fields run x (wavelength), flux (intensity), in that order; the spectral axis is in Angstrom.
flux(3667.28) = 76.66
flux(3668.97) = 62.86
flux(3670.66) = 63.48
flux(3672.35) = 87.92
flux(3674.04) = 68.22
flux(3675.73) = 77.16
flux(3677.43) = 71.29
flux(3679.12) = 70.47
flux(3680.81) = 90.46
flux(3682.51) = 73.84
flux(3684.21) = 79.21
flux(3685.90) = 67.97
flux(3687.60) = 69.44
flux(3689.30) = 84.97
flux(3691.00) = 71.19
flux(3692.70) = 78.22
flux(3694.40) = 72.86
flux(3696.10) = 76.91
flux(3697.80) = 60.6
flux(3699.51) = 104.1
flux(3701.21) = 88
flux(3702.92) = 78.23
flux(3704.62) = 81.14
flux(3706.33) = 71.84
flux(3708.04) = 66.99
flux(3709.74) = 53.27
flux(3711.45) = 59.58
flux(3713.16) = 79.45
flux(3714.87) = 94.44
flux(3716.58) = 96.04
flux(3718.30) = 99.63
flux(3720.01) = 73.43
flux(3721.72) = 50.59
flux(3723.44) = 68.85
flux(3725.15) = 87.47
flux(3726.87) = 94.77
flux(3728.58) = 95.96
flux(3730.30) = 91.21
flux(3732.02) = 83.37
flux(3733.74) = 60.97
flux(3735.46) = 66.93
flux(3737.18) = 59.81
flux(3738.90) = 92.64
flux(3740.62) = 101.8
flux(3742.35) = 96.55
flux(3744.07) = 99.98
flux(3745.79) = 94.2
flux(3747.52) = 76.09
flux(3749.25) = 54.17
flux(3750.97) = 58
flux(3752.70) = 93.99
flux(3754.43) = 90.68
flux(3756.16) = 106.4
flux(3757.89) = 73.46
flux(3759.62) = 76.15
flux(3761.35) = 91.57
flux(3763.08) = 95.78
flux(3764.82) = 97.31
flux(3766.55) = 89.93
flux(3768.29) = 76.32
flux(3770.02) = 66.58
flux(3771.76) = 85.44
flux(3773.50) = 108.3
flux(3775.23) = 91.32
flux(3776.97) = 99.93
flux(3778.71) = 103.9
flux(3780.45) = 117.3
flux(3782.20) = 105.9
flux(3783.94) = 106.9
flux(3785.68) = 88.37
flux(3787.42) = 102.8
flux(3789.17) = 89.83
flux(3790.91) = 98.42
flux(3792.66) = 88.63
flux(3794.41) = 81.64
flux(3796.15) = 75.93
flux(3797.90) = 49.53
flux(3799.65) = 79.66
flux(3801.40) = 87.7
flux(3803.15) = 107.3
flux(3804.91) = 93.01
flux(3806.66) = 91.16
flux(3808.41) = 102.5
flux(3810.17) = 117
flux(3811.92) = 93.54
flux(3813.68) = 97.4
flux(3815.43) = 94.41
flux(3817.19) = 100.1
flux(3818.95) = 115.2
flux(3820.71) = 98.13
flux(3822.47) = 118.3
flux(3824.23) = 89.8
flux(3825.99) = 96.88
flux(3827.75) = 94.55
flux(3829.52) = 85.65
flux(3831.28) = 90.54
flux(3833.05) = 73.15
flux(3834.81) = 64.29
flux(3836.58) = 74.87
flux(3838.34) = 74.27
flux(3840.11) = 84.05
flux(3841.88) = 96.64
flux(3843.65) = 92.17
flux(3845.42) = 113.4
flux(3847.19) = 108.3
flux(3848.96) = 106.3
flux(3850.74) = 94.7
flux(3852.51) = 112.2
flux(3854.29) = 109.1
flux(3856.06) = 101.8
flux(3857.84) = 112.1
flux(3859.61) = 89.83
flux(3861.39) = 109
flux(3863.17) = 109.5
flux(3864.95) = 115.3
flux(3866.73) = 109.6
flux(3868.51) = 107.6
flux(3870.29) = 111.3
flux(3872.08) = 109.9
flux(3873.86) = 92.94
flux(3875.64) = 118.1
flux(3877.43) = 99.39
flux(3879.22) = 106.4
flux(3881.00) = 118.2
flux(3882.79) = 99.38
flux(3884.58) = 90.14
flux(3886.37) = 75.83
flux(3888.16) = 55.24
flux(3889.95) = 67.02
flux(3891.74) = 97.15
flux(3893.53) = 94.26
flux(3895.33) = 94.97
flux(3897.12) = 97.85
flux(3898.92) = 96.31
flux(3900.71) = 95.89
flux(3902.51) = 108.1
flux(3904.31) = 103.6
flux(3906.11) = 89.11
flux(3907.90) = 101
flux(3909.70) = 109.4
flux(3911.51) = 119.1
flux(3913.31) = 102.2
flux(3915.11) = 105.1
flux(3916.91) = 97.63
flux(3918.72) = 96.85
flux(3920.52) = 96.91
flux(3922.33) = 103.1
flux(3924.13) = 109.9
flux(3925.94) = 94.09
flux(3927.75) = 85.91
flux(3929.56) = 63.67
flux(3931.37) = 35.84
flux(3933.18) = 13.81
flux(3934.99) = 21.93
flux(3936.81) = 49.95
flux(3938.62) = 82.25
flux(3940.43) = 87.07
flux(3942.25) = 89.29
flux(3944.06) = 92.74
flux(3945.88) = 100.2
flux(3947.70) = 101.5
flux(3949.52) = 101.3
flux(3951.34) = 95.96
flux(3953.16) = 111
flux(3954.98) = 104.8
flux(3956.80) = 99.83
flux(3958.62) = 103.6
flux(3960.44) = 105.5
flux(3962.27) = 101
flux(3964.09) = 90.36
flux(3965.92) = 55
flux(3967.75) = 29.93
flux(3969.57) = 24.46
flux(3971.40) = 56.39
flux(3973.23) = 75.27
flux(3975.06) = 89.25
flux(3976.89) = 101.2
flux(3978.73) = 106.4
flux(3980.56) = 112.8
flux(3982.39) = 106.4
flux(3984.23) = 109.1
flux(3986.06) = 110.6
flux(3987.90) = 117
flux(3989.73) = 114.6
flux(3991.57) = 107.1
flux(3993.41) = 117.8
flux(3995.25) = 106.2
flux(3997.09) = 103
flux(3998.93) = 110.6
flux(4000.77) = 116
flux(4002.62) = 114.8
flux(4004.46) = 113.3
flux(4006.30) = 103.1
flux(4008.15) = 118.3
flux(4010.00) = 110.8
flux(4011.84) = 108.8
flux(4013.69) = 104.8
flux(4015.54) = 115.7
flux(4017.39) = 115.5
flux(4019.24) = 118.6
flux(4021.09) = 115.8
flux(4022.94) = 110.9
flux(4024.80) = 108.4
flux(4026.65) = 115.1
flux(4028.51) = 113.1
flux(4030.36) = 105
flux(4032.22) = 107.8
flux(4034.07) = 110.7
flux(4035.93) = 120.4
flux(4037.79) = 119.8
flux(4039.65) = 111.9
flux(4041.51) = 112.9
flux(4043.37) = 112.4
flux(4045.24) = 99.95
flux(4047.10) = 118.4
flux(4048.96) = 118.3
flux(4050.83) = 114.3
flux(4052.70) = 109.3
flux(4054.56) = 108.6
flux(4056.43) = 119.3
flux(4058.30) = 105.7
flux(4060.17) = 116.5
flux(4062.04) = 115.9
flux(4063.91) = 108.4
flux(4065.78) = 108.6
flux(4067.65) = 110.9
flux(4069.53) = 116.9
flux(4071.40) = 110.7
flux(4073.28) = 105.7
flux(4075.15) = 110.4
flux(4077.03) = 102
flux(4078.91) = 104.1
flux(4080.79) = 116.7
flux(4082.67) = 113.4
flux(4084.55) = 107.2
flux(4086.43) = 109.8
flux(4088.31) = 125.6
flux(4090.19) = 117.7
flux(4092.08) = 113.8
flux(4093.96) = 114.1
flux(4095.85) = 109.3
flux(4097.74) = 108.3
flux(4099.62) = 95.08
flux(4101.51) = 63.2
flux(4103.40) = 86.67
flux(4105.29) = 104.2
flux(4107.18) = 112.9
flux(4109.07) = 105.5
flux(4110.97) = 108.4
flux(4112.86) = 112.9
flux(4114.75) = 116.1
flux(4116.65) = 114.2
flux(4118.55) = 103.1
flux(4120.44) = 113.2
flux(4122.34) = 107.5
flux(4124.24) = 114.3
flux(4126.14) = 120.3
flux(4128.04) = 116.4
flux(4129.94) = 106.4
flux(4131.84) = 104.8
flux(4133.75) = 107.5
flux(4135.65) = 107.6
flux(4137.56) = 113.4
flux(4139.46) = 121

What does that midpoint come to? 80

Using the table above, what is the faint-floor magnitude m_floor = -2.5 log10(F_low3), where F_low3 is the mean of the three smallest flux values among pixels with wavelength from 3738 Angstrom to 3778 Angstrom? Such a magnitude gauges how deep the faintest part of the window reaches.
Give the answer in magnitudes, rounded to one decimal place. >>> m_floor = -4.4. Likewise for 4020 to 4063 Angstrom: -5.0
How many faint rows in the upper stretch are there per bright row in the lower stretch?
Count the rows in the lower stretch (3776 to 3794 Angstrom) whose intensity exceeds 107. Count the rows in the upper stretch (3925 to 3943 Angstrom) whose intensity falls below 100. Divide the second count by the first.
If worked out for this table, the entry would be 10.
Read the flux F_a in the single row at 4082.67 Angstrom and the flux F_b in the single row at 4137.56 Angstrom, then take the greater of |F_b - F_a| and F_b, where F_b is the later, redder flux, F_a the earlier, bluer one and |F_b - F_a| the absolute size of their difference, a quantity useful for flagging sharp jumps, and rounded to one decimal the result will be 113.4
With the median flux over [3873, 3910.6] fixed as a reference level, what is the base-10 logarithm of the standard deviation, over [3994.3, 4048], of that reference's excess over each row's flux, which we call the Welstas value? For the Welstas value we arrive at 0.73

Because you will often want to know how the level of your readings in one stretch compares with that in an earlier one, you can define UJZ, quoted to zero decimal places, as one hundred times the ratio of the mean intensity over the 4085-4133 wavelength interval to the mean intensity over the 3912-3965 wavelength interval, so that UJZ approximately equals 123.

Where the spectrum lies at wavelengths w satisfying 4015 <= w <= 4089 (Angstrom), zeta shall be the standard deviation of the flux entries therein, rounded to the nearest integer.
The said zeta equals 5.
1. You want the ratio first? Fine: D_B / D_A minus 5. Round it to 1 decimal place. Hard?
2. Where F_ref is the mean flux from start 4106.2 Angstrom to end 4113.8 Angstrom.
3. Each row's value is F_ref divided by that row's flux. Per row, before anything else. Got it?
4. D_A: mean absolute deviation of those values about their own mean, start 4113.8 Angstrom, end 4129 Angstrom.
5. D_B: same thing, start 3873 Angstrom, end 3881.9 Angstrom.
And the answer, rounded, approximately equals -2.6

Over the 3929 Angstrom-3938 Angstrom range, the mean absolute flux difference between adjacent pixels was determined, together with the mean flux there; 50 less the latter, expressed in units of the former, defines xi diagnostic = 0.6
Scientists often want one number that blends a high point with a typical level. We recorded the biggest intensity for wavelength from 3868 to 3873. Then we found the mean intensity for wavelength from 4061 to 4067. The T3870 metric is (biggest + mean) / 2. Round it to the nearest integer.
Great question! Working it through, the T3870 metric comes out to 111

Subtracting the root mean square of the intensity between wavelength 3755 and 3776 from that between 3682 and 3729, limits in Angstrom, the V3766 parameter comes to -10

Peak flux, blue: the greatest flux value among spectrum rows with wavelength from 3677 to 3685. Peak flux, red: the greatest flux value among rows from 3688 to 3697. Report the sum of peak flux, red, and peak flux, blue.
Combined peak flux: 175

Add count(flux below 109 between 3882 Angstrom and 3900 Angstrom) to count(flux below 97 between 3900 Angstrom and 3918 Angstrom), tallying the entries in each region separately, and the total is 12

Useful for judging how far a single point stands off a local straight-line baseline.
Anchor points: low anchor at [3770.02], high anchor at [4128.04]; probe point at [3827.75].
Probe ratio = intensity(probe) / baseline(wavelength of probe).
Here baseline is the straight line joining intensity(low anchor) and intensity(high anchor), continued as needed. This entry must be 1.27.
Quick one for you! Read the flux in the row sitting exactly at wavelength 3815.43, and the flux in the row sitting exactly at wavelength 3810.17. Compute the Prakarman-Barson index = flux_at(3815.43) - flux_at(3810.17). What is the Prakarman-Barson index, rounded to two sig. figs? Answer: -23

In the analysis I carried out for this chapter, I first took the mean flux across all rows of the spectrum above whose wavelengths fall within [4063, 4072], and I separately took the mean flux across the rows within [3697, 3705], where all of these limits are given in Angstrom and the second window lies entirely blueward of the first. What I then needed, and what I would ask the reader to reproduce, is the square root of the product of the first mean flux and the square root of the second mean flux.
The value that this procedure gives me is 31.8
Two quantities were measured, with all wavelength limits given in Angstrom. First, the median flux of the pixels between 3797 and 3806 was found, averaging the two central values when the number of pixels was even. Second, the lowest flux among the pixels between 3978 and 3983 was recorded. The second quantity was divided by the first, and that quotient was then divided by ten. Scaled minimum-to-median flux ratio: 0.12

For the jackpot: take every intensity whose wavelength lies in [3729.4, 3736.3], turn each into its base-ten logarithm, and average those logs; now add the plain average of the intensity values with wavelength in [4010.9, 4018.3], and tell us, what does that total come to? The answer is 113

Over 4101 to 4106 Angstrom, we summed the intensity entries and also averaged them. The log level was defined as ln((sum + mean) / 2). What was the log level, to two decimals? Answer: 5.13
